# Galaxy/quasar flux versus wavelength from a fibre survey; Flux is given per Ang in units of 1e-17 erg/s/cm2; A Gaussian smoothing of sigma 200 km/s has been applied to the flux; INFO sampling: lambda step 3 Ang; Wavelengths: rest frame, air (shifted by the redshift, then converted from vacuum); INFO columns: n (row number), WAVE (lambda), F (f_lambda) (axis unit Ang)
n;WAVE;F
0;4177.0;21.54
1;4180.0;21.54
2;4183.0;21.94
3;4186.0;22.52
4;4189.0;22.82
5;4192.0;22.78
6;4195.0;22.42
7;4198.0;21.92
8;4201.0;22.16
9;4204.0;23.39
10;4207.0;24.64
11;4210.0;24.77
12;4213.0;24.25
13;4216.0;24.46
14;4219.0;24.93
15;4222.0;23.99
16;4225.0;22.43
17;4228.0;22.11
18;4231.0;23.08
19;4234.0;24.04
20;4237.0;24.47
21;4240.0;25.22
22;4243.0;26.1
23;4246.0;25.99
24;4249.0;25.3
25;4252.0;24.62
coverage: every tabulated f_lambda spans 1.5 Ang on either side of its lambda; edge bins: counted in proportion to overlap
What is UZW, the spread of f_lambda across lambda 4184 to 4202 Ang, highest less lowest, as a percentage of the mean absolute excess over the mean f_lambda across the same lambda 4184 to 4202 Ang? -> 333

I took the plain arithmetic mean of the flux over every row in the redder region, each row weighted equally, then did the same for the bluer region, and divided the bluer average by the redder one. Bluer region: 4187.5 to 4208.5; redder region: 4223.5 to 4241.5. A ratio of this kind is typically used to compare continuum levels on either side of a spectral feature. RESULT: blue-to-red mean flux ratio 0.97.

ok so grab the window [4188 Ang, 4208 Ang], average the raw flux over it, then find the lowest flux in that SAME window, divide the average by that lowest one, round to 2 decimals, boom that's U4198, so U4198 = 1.04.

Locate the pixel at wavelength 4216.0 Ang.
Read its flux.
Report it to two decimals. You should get 24.46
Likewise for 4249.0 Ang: 25.30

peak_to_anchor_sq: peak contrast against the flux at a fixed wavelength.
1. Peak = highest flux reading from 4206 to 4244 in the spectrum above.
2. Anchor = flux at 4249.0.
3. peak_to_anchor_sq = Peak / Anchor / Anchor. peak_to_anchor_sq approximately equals 0.0408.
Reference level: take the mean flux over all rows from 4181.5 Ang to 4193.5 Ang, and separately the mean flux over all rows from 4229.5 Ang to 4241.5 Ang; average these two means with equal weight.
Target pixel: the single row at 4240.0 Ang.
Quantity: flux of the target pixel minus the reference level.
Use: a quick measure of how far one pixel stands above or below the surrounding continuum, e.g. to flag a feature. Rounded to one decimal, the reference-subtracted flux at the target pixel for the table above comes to 1.9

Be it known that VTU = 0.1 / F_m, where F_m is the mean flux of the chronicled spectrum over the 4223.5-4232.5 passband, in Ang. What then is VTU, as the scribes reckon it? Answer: 0.0044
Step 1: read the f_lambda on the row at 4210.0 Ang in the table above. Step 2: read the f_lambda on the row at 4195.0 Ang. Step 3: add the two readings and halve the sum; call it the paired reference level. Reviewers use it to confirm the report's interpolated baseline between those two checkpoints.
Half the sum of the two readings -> 23.6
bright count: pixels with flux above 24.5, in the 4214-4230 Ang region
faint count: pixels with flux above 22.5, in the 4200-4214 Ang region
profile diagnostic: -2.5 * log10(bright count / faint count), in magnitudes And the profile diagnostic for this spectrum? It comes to 1.5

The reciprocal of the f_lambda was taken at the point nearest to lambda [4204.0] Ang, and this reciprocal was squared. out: 0.0018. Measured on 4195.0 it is 0.0020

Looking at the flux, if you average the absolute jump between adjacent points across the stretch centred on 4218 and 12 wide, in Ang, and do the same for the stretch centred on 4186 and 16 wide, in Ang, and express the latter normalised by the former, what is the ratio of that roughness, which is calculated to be 0.61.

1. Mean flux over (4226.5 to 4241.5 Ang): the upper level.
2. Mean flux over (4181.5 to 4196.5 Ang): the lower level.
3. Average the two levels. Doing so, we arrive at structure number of 23.1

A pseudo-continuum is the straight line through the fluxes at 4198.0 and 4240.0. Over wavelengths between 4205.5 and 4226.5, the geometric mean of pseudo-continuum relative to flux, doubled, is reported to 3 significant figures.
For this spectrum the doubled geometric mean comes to 1.93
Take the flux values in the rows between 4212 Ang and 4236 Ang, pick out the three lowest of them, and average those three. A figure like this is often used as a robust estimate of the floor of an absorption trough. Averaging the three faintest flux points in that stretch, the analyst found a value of 22.5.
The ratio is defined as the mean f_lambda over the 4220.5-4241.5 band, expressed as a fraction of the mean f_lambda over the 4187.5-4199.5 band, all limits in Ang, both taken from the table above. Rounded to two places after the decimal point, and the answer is 1.05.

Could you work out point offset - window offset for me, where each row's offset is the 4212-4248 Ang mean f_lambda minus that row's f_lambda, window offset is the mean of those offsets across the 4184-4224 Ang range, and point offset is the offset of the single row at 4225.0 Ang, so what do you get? 1.0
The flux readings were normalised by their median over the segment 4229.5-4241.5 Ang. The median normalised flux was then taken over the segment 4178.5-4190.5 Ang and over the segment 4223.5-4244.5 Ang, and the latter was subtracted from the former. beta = -0.07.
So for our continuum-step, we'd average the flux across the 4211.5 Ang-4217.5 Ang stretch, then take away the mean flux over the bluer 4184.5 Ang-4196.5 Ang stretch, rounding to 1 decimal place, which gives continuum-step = 1.7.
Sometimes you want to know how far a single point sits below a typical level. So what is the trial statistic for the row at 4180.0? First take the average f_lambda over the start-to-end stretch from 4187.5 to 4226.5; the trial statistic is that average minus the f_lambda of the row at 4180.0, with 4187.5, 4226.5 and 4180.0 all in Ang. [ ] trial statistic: 1.9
